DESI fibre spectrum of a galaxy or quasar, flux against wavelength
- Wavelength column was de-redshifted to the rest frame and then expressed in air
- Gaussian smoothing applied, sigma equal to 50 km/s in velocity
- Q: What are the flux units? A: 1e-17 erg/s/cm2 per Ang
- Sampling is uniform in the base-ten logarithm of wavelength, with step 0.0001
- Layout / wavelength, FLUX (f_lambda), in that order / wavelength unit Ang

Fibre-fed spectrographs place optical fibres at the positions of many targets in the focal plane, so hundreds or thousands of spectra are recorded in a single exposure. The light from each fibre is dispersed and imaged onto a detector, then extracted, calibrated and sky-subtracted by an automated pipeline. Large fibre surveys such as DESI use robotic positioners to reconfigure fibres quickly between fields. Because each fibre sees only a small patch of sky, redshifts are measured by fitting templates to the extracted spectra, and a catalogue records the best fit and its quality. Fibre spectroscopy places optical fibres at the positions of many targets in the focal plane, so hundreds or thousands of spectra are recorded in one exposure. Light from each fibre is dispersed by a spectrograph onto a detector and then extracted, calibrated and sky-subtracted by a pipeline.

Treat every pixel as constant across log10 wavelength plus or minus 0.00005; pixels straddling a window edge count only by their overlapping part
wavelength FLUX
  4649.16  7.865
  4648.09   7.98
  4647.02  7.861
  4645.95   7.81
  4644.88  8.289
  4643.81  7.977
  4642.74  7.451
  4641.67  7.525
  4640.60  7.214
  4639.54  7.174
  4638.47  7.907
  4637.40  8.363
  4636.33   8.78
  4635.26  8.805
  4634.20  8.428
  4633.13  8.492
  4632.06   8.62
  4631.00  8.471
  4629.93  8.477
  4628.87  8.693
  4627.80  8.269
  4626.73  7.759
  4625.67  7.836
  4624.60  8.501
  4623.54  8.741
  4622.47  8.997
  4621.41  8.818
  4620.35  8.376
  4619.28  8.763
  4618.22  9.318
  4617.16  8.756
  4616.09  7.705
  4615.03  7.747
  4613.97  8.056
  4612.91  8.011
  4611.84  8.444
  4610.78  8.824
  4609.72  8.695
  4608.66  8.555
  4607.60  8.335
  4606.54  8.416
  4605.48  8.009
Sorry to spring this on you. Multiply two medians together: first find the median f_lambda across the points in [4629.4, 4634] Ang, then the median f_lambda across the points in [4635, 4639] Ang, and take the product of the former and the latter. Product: 73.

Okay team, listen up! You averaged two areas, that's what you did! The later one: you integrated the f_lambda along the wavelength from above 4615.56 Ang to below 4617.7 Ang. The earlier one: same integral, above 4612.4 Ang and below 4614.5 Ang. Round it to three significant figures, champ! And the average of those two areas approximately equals 17.3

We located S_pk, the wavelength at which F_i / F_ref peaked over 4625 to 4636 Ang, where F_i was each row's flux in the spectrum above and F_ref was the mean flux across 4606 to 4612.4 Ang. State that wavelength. 4635.26 Ang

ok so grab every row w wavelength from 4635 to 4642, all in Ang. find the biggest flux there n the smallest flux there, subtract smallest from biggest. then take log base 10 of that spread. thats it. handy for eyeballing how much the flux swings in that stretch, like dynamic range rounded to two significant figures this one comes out 0.21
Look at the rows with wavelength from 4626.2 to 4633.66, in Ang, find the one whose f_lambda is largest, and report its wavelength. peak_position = 4628.87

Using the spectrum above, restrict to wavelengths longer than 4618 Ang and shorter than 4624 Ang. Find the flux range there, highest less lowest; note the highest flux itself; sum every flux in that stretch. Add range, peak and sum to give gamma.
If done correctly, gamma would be 63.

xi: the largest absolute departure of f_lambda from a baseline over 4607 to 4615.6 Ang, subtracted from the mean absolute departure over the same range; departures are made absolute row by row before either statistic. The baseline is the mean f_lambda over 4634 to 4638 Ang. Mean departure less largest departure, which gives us -0.50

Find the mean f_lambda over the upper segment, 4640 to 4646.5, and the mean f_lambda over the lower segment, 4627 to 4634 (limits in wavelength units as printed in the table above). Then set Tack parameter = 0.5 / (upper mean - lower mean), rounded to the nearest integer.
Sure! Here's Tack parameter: -1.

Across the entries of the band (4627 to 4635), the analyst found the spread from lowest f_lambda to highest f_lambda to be 0.42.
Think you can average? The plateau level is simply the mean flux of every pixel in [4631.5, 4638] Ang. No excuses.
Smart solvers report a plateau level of 8.6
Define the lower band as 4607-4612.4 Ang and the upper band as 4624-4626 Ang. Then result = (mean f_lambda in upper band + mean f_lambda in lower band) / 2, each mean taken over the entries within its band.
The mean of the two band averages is 8.4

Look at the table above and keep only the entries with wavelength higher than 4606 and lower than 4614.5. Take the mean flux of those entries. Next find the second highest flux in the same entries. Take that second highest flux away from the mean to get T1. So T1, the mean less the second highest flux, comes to -0.28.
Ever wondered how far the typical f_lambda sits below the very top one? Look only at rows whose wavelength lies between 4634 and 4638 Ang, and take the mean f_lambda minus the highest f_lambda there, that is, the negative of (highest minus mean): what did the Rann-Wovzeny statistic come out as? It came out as -0.21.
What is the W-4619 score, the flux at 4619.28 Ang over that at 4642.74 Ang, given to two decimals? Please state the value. 1.18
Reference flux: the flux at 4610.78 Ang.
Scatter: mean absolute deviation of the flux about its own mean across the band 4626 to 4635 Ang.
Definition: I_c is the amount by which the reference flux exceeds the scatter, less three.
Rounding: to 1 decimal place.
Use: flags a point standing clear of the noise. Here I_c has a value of 5.6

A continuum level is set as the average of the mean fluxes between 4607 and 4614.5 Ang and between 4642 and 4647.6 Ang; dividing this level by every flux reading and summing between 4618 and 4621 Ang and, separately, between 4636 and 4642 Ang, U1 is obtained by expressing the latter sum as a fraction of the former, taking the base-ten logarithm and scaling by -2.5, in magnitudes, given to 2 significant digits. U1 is -0.89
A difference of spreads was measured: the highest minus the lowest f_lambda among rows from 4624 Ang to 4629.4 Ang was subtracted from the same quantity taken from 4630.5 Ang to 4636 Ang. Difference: -0.56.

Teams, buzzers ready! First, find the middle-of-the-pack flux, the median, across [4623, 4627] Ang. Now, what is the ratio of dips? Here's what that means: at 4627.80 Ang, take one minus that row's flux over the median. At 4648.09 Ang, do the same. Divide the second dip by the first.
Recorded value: -1.9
